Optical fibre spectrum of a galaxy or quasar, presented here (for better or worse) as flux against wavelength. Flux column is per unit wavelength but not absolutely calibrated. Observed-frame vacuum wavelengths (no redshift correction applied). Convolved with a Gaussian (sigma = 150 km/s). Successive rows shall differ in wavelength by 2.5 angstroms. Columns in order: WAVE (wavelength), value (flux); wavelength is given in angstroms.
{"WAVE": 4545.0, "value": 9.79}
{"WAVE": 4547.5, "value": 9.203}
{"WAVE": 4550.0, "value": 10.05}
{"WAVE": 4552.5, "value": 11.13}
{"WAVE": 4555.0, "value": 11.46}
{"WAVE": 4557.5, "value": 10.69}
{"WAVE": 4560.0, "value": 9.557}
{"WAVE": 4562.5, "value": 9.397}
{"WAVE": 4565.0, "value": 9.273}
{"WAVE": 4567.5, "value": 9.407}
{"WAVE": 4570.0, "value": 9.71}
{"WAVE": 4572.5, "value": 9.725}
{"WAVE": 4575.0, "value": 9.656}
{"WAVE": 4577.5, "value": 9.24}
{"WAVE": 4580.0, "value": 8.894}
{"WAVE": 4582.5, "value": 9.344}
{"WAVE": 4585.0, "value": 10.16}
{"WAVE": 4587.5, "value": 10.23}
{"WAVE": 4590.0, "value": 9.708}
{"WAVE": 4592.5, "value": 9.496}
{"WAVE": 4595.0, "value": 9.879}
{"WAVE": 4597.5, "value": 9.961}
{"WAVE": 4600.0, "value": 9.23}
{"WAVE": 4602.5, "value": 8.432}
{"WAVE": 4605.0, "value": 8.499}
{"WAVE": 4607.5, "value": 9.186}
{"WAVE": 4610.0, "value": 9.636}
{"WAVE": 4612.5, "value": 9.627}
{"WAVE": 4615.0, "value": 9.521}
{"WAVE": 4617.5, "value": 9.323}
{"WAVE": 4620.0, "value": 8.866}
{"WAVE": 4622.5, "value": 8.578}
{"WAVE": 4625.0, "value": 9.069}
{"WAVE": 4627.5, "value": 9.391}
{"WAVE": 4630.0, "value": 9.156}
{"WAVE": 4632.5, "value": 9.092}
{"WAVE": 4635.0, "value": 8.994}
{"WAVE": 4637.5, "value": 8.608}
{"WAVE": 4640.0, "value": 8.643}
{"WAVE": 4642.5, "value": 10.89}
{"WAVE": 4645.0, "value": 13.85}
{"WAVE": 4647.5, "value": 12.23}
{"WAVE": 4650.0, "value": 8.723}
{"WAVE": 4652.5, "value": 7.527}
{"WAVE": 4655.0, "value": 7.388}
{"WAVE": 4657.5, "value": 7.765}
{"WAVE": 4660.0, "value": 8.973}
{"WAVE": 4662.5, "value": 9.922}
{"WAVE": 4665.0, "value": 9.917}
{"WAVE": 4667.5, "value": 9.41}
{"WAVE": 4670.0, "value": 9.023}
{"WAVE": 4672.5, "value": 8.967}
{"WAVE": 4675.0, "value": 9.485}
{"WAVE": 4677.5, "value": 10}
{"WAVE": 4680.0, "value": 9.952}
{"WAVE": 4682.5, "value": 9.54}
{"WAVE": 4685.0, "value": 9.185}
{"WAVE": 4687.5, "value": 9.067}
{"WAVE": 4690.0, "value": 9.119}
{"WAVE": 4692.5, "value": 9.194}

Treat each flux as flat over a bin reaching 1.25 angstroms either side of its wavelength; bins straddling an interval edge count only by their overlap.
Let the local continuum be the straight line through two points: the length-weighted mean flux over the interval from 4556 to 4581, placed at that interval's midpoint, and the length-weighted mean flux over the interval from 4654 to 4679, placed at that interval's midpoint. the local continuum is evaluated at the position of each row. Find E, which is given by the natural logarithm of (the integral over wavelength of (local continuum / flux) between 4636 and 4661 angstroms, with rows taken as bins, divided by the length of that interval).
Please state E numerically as 0.01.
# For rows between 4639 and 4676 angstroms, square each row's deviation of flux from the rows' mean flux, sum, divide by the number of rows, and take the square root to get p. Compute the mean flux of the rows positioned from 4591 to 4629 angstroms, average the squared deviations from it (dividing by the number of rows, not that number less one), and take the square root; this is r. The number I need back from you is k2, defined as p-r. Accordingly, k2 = 1.2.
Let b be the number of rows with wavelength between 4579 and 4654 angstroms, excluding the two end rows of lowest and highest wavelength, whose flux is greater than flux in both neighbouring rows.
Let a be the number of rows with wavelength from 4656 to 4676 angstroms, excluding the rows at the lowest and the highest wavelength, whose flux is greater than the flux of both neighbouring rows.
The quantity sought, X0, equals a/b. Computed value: 0.2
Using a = 1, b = 5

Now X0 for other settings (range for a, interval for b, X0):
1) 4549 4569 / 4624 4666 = 0.3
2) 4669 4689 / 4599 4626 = 1.0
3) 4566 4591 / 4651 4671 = 2.0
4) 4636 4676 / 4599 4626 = 2.0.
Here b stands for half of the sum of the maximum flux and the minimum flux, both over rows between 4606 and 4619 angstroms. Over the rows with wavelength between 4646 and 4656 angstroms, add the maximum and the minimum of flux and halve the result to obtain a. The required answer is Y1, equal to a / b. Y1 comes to 1.04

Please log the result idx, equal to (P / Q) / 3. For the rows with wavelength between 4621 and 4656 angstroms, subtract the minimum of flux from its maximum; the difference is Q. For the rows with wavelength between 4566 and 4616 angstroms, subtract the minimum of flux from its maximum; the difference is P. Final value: 0.09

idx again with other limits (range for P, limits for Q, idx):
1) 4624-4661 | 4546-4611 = 0.71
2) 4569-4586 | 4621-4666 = 0.07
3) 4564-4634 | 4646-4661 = 0.12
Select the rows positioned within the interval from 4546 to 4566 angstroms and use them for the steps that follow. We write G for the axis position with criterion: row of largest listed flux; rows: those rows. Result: 4555.0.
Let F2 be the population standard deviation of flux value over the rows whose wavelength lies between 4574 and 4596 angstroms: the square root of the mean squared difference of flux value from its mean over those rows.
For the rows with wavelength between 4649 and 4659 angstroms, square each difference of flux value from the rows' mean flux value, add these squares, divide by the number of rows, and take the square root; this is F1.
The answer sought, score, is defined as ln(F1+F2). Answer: -0.07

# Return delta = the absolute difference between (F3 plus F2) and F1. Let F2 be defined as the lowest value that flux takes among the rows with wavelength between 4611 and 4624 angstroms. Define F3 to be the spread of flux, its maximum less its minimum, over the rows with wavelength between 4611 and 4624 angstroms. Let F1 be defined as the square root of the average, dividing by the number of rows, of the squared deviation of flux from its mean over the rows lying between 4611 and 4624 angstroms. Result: 9.2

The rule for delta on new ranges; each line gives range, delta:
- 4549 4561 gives 10.8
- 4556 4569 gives 10.2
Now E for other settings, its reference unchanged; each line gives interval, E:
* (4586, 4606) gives 0.00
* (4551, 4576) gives -0.04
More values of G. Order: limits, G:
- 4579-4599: 4587.5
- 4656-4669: 4662.5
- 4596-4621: 4597.5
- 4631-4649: 4645.0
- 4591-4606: 4597.5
